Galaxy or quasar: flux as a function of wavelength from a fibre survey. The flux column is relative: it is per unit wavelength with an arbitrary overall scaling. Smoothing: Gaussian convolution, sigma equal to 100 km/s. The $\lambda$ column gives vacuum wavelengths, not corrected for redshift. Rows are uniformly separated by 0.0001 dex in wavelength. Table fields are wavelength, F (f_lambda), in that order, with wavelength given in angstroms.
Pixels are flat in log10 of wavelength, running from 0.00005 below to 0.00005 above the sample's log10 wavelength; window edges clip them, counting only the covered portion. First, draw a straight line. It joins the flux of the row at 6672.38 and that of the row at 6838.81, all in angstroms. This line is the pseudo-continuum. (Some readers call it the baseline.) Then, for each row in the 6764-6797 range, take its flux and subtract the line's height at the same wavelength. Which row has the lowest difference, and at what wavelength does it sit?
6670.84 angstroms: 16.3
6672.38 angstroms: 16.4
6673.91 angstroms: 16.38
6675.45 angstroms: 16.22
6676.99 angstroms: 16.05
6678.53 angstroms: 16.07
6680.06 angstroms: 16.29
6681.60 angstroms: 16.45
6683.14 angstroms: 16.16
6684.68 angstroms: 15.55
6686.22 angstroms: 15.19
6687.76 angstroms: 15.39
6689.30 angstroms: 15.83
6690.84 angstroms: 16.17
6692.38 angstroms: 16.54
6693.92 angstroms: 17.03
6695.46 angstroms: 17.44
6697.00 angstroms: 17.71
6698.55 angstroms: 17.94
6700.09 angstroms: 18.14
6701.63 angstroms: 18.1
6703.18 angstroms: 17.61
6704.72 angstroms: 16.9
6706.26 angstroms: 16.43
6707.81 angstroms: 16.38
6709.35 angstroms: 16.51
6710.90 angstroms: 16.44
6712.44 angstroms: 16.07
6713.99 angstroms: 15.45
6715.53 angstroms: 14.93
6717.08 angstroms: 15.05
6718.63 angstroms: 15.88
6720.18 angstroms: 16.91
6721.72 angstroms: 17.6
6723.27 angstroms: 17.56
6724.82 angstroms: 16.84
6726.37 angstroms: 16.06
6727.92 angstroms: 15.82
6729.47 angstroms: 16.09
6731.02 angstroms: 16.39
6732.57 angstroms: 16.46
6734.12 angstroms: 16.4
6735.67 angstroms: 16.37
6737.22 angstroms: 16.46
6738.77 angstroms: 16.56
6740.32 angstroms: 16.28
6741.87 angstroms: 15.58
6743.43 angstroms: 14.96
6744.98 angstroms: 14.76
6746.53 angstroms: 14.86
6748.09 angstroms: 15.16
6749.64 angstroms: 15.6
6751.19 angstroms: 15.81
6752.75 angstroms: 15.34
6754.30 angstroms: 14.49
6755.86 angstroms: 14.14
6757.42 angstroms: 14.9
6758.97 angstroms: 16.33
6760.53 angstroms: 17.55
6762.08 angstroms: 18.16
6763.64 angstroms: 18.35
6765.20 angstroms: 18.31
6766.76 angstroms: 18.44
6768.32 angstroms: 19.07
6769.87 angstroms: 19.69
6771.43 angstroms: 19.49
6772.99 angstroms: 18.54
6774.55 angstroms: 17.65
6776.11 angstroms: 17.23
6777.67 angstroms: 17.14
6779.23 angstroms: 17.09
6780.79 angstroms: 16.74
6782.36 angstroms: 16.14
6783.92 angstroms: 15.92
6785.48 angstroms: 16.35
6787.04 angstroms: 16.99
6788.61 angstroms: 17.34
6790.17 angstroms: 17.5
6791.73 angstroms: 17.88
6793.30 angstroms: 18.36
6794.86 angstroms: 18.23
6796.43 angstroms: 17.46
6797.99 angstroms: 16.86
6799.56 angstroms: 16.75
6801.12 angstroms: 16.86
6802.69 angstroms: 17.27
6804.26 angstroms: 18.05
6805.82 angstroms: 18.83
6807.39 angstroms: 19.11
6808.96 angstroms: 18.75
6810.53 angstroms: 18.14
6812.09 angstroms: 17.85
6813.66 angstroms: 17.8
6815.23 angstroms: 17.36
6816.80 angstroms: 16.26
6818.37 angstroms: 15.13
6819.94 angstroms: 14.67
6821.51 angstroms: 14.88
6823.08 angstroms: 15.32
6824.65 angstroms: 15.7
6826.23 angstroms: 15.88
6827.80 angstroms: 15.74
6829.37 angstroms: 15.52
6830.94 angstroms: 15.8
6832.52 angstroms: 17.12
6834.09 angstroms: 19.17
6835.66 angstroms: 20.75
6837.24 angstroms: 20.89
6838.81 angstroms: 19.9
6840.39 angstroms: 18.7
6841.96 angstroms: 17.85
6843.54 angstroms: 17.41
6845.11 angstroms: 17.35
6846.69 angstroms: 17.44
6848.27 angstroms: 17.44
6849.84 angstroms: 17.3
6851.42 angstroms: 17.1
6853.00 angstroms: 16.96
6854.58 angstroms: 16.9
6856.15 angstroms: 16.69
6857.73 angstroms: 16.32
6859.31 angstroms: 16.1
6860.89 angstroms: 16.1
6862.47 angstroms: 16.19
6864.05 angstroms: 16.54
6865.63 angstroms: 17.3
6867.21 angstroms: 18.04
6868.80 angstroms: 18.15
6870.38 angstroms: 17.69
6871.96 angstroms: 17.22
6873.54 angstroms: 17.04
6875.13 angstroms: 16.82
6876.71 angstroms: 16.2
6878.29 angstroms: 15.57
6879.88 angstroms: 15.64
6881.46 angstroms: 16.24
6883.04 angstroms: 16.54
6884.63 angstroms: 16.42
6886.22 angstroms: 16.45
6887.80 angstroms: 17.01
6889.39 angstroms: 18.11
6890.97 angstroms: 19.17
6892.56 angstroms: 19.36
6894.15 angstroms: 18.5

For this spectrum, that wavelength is 6783.92 angstroms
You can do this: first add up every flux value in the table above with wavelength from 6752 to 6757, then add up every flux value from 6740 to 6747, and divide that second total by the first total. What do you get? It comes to 1.7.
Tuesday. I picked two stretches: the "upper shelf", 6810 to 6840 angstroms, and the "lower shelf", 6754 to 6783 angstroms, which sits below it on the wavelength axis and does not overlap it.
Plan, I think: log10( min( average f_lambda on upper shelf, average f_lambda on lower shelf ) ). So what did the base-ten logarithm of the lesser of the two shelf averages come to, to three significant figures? 1.23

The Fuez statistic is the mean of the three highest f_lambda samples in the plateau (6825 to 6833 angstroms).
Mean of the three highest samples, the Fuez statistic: 16.3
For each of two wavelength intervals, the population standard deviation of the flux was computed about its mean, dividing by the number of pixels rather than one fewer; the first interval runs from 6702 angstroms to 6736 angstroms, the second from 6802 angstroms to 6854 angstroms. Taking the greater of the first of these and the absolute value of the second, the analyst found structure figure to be 1.57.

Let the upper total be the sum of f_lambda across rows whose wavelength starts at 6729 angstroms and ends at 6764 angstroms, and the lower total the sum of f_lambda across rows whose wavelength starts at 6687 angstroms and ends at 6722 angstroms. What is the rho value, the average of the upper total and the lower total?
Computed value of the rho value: 375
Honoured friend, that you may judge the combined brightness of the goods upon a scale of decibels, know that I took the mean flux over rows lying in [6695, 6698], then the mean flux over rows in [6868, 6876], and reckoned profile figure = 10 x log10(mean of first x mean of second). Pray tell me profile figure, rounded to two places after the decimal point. 24.85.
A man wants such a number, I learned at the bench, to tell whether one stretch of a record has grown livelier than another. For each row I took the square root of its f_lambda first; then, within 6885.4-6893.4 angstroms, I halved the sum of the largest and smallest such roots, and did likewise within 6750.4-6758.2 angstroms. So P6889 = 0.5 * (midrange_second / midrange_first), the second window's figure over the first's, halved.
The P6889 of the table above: 0.457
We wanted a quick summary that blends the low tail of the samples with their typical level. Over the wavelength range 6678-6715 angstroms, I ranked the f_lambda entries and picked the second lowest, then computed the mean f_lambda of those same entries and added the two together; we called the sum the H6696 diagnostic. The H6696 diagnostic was 32.0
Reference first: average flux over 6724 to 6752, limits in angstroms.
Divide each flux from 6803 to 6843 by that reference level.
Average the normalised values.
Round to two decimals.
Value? 1.09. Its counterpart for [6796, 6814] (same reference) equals 1.12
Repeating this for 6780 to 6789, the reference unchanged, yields 1.04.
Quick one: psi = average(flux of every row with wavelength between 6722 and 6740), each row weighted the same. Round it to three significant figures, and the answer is 16.5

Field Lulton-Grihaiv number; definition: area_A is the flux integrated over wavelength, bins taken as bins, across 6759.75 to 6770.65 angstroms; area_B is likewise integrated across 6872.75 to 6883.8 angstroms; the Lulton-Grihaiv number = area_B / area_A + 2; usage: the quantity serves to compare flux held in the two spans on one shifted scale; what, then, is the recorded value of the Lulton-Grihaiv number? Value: 2.89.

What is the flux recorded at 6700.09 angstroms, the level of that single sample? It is 18.14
